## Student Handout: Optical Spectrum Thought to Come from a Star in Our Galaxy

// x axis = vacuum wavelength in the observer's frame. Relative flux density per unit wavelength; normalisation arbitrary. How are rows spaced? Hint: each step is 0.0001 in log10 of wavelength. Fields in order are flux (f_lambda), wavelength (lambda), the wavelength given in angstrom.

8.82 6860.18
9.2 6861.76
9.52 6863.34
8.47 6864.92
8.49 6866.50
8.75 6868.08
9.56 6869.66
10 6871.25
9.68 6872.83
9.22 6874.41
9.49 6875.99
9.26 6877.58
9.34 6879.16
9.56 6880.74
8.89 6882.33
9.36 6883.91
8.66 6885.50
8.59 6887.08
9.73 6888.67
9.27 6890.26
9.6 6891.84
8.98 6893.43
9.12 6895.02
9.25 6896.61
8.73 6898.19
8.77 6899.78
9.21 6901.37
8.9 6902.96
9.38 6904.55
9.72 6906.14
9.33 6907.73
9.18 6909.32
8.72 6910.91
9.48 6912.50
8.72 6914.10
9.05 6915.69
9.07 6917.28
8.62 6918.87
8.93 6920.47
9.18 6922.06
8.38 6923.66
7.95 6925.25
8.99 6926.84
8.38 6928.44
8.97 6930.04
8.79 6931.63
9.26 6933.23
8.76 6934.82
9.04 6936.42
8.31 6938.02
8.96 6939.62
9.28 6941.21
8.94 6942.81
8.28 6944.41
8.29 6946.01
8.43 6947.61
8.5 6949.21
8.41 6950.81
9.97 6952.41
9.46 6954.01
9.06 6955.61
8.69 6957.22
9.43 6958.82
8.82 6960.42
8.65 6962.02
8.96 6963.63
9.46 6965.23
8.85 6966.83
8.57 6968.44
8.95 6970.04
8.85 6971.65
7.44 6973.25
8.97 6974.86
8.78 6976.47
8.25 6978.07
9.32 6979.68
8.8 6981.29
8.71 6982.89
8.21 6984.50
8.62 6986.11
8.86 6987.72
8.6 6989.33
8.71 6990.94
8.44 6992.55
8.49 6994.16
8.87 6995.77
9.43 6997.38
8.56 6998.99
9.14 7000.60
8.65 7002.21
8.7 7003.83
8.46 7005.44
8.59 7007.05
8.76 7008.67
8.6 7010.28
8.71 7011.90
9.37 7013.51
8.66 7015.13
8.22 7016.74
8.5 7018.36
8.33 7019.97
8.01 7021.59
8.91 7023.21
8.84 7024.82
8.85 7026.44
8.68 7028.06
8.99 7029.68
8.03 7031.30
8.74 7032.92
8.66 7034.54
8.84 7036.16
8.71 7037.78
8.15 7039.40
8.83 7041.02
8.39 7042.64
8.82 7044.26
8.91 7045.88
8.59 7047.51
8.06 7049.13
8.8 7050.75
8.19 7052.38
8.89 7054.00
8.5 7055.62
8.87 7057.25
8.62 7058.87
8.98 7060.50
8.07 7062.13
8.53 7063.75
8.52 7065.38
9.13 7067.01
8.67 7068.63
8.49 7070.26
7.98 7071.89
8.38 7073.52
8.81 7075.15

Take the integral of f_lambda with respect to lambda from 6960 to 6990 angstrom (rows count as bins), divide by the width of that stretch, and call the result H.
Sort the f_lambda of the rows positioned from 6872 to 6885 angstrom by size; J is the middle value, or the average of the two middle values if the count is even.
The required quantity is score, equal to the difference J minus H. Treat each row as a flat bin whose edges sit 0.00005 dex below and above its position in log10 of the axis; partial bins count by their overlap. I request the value 0.63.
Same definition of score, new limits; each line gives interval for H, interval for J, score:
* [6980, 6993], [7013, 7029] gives 0.02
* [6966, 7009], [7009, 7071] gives -0.02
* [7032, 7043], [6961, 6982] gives 0.23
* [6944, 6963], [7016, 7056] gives -0.16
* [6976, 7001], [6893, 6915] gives 0.42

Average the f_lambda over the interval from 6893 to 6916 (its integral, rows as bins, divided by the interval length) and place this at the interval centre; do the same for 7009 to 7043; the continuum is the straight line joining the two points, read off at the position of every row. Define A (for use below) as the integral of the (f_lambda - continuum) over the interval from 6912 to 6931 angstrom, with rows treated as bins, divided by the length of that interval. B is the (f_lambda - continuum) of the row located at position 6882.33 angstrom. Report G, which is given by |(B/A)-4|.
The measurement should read 3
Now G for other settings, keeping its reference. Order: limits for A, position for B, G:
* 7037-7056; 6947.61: 23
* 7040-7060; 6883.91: 2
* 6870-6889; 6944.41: 10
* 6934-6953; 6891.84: 6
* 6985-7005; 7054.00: 71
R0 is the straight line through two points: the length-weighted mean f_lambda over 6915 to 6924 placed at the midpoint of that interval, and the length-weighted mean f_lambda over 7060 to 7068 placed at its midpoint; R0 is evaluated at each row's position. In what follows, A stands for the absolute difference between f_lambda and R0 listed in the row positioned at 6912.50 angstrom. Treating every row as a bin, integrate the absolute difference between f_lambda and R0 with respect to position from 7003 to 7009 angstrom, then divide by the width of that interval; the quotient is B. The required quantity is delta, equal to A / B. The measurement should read 4.4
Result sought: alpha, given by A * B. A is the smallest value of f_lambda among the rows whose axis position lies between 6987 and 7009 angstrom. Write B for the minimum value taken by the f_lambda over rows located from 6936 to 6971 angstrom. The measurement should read 70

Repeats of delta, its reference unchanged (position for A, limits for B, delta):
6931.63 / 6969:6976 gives 0.2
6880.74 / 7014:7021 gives 1.9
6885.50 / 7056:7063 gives 1.0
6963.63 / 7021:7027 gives 0.5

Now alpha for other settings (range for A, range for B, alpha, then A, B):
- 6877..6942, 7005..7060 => 64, 7.95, 8.01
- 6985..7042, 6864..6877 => 68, 8.01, 8.47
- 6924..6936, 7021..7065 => 64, 7.95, 8.01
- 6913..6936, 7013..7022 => 64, 7.95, 8.01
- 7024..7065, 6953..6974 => 60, 8.03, 7.44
